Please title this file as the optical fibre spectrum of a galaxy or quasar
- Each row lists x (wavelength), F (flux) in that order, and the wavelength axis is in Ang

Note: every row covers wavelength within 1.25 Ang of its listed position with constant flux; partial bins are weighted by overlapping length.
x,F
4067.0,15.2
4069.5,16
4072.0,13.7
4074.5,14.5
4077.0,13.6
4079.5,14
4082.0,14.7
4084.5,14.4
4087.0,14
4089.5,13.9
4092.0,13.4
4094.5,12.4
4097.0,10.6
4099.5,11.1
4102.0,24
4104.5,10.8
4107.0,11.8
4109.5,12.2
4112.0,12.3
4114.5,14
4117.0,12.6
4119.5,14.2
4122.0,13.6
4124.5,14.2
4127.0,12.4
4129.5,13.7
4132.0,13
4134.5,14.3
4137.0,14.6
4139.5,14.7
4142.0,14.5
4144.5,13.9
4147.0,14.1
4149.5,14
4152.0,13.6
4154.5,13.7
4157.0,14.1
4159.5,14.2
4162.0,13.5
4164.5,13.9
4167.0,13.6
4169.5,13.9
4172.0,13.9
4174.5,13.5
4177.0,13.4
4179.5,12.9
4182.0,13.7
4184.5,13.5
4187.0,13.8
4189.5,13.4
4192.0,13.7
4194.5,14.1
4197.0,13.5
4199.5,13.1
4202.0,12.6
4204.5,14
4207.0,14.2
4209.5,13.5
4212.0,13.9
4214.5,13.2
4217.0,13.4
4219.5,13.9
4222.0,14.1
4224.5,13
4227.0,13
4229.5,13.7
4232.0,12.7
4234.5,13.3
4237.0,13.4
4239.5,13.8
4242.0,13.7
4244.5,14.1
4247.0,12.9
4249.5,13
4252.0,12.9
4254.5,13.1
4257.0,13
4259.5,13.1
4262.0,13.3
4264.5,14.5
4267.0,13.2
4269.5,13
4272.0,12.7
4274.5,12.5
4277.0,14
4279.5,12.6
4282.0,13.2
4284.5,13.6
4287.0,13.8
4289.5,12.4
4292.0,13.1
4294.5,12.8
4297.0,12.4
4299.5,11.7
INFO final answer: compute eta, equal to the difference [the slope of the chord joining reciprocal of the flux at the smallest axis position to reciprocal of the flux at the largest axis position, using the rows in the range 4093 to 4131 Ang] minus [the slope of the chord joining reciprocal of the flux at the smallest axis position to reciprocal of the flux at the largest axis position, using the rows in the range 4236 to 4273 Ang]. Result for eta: -0.0003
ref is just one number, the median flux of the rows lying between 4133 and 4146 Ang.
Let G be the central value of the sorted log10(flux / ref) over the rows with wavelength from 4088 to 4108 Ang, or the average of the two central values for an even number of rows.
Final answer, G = -0.079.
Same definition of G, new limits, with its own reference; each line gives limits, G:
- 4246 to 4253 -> -0.051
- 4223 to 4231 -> -0.047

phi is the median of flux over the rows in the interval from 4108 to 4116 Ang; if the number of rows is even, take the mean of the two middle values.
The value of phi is 12.3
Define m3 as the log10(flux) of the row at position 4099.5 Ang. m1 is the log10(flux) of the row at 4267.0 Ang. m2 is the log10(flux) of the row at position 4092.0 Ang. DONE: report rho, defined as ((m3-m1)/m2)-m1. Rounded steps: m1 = 1.12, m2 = 1.13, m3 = 1.05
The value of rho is -1.19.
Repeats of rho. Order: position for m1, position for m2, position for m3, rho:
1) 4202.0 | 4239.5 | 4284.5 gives -1.07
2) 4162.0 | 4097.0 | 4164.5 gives -1.12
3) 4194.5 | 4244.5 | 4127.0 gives -1.20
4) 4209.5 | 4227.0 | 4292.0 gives -1.14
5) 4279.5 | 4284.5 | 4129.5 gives -1.07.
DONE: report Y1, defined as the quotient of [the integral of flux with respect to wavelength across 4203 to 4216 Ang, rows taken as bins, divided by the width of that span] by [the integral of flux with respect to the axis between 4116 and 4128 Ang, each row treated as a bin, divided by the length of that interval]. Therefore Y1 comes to 1.02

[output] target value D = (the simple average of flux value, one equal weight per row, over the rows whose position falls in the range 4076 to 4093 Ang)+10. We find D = 24.0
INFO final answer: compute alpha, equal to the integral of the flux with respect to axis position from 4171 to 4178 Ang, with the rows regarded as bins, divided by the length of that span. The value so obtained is 13.6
